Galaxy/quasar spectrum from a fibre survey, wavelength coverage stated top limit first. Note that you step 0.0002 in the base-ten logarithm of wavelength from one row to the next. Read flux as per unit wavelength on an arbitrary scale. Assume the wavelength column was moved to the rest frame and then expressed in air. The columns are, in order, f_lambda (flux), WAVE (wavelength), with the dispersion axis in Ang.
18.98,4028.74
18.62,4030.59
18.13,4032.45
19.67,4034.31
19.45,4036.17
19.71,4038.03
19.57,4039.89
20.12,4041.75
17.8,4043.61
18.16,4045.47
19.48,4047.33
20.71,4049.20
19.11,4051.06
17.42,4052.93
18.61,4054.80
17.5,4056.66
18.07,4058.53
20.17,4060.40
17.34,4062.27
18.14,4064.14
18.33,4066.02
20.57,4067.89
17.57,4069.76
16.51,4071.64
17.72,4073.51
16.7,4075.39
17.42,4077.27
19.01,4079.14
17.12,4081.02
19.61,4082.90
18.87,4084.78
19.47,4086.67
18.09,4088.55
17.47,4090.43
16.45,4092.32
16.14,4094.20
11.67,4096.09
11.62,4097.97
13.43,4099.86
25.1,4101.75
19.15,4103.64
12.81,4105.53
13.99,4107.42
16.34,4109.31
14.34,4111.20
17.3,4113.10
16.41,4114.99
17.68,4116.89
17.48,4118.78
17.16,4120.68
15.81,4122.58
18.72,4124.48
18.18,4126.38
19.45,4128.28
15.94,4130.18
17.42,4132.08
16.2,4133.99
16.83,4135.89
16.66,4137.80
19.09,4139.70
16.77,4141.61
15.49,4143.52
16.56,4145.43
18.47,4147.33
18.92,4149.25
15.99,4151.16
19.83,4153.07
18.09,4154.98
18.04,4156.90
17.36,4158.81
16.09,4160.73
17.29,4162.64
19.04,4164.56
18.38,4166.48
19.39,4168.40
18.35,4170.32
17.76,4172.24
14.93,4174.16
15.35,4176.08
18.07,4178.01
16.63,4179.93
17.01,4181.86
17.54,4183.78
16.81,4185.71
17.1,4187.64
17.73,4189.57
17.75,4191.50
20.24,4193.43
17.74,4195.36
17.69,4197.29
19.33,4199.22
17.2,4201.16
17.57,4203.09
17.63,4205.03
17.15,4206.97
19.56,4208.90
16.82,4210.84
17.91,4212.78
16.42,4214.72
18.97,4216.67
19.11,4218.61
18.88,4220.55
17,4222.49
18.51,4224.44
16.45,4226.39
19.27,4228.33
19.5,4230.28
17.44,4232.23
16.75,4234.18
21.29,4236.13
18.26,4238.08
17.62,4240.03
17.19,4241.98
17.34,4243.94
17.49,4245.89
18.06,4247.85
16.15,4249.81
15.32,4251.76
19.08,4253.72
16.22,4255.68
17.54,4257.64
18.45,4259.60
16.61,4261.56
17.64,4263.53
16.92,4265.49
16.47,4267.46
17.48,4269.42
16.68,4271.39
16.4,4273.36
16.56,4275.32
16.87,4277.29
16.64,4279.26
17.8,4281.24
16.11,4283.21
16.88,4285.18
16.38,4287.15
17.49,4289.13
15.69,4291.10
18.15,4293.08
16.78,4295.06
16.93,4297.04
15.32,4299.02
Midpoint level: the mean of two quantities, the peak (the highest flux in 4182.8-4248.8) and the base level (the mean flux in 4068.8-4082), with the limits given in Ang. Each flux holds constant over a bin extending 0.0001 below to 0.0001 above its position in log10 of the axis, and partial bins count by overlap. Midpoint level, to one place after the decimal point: 19.4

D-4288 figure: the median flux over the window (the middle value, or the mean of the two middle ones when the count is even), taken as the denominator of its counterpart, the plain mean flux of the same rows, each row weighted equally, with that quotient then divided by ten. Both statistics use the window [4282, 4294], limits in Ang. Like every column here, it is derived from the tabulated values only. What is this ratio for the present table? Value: 0.101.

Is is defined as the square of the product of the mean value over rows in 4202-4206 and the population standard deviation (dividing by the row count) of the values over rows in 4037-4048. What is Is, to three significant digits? 224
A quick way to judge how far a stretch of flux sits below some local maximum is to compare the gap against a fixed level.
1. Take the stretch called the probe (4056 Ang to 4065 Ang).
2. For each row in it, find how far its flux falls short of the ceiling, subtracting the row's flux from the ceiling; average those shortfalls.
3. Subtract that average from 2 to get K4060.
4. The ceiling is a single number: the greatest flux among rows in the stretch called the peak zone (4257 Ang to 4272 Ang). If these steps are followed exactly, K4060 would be 1.8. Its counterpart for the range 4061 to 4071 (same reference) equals 1.9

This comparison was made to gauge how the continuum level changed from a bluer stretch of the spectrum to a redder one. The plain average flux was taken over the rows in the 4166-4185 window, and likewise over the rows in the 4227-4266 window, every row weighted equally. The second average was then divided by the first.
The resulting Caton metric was 1.02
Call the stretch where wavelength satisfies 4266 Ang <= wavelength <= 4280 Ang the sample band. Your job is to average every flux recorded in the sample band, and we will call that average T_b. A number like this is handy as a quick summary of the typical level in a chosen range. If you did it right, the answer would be 16.7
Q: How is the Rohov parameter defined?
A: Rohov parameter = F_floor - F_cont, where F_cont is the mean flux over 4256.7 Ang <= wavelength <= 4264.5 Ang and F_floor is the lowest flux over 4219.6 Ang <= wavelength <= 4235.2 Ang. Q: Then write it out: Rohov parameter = -1.1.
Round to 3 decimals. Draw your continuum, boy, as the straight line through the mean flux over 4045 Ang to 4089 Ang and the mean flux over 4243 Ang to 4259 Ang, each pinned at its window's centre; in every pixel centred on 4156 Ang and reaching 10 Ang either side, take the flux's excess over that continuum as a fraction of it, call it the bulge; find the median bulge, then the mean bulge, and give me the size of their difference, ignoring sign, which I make 0.009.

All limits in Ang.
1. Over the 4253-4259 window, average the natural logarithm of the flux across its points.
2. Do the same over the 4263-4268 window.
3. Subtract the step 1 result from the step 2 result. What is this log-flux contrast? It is -0.03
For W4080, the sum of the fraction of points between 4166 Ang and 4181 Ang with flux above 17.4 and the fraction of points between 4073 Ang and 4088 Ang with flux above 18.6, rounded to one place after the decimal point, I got 1.1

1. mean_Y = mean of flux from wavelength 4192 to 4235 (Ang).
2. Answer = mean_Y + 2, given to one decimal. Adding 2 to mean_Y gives 20.1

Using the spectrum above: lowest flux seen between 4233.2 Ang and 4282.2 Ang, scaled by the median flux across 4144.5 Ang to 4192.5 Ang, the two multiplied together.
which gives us 272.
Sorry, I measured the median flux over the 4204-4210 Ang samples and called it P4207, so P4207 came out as 17.6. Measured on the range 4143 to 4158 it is 18.1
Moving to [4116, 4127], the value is 17.6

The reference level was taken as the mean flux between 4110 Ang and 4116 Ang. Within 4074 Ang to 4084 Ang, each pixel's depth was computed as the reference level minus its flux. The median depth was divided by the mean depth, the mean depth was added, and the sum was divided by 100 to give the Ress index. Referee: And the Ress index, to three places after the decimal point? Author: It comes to -0.012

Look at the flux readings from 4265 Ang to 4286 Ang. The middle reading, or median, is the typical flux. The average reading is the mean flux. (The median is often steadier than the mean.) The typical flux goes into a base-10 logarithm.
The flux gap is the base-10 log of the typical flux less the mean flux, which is -15.6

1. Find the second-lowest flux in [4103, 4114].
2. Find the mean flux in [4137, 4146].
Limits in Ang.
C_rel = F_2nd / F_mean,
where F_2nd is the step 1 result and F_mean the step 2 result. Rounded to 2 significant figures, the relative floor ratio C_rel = 0.83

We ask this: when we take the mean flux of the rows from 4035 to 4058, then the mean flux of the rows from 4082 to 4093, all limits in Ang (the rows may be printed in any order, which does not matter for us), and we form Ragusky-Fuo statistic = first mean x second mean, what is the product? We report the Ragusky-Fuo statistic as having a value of 348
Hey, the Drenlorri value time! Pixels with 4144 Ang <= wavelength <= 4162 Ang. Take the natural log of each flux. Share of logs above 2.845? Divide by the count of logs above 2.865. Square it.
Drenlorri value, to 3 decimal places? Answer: 0.018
